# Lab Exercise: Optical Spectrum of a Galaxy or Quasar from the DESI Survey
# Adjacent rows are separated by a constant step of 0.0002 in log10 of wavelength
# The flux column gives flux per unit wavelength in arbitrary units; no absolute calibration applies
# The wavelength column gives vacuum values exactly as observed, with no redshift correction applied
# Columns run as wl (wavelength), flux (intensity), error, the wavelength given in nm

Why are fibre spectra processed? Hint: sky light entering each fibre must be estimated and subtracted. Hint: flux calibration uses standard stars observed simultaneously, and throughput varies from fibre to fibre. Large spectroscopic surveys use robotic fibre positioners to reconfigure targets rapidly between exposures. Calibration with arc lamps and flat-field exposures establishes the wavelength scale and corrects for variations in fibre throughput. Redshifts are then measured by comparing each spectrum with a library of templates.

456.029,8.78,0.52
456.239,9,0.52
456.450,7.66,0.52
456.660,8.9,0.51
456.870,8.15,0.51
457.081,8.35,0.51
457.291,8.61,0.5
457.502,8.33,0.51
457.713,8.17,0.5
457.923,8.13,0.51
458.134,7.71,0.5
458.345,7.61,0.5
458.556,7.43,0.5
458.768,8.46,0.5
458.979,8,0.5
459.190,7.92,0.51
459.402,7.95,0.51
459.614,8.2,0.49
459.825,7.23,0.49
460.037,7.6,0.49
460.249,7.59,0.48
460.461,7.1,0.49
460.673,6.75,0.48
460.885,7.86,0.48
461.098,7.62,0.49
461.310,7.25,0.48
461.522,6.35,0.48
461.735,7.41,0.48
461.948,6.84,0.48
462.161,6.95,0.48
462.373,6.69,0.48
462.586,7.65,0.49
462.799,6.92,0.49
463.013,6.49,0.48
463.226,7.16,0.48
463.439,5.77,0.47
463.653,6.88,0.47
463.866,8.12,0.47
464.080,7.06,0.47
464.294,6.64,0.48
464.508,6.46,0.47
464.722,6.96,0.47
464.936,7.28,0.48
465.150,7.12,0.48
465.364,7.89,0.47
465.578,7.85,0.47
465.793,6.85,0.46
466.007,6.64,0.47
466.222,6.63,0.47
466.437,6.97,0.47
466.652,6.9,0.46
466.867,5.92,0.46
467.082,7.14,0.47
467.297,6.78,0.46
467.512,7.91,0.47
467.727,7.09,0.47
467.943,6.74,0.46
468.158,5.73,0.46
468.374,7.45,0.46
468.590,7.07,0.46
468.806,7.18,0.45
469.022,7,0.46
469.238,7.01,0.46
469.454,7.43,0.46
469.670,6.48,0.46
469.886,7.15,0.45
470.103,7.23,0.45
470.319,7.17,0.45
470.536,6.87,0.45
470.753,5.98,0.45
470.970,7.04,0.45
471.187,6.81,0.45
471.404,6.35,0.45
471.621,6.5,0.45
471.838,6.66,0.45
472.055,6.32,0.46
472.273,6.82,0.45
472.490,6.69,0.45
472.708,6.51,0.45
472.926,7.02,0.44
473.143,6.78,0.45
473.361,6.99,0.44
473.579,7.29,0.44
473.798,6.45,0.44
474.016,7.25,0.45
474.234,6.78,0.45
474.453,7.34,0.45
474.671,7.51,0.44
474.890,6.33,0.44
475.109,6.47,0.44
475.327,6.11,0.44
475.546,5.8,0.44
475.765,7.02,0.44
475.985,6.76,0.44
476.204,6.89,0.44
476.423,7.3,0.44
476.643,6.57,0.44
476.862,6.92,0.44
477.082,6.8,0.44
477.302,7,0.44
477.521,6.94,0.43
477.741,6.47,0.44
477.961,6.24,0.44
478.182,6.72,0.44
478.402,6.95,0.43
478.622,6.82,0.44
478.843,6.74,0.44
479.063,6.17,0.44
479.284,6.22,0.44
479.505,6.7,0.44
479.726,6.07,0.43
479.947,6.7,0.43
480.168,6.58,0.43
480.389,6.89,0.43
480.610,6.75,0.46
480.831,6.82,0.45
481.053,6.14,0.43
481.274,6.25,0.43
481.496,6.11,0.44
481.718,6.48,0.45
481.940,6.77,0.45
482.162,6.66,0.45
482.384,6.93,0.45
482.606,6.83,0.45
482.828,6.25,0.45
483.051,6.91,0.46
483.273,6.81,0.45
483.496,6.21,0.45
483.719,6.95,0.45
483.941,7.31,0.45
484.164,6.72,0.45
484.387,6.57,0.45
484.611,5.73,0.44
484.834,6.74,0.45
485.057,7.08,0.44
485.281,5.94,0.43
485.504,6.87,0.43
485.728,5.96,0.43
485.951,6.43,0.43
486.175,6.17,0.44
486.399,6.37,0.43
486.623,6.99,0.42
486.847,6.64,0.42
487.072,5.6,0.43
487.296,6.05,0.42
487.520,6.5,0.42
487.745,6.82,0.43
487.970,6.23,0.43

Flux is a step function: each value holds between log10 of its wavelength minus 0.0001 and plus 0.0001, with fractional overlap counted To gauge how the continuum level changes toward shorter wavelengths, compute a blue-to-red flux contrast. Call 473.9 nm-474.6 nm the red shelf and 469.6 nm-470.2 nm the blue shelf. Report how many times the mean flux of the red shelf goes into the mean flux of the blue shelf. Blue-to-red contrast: 0.98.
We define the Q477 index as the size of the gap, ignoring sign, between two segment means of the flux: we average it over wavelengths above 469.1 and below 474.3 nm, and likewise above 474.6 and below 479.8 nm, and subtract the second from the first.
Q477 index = 0.17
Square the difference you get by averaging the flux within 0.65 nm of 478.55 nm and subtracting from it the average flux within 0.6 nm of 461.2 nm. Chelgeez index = 0.36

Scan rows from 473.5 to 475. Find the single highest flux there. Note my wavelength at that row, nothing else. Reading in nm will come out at 474.671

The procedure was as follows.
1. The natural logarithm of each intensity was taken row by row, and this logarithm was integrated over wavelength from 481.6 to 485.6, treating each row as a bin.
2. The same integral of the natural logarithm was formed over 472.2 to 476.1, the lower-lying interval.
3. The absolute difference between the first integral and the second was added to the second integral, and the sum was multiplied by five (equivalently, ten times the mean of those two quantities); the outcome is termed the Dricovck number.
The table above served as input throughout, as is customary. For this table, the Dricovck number 37.9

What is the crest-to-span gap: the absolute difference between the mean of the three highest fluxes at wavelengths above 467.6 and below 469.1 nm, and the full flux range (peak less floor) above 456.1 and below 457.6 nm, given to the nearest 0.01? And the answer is 5.90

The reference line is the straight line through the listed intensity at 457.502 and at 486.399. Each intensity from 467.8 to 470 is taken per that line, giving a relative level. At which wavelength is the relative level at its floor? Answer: 468.158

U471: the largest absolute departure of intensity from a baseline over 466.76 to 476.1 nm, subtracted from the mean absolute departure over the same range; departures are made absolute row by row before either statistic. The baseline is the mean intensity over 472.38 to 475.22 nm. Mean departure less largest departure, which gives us -0.77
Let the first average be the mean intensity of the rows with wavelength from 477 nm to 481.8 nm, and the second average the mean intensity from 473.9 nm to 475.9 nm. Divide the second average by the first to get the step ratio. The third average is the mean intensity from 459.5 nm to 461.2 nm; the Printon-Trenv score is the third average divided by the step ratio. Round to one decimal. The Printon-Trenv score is 7.3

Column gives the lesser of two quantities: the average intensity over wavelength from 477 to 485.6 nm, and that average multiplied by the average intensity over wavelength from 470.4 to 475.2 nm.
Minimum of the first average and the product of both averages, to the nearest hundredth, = 6.61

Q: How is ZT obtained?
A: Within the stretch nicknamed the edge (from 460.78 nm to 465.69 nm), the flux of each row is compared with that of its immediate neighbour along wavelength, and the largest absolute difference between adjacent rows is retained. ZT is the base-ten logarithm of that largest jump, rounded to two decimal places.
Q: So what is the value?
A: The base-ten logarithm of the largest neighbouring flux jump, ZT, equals 0.14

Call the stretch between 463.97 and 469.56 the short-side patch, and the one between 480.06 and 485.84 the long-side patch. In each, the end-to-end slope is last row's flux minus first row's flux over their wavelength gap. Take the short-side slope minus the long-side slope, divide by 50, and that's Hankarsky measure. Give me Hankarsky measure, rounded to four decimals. 0.0036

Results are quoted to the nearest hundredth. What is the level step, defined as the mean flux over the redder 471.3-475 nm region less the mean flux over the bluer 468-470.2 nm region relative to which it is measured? -0.17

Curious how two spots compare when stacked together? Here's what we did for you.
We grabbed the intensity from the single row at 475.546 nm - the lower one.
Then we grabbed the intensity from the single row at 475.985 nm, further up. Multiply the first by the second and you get 39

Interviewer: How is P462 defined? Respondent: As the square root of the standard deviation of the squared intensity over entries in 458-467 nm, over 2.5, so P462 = 1.18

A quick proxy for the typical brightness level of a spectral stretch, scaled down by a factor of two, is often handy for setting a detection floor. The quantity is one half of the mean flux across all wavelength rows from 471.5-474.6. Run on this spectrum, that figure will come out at 3.41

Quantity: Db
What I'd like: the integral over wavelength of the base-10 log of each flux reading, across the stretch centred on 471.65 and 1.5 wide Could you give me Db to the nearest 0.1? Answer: 1.2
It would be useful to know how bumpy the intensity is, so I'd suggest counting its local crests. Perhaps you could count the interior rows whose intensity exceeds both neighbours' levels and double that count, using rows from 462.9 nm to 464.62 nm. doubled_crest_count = 4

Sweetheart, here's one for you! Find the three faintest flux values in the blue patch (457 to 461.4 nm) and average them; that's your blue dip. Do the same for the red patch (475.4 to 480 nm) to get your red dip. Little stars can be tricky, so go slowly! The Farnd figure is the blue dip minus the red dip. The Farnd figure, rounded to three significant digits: 1.01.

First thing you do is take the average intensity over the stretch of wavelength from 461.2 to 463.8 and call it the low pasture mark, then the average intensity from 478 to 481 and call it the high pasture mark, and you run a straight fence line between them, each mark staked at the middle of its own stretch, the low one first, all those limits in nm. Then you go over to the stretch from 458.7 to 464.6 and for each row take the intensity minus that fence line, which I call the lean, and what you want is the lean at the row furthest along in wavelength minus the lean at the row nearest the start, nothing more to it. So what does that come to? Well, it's -1.9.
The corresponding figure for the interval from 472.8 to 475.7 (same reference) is -1.2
